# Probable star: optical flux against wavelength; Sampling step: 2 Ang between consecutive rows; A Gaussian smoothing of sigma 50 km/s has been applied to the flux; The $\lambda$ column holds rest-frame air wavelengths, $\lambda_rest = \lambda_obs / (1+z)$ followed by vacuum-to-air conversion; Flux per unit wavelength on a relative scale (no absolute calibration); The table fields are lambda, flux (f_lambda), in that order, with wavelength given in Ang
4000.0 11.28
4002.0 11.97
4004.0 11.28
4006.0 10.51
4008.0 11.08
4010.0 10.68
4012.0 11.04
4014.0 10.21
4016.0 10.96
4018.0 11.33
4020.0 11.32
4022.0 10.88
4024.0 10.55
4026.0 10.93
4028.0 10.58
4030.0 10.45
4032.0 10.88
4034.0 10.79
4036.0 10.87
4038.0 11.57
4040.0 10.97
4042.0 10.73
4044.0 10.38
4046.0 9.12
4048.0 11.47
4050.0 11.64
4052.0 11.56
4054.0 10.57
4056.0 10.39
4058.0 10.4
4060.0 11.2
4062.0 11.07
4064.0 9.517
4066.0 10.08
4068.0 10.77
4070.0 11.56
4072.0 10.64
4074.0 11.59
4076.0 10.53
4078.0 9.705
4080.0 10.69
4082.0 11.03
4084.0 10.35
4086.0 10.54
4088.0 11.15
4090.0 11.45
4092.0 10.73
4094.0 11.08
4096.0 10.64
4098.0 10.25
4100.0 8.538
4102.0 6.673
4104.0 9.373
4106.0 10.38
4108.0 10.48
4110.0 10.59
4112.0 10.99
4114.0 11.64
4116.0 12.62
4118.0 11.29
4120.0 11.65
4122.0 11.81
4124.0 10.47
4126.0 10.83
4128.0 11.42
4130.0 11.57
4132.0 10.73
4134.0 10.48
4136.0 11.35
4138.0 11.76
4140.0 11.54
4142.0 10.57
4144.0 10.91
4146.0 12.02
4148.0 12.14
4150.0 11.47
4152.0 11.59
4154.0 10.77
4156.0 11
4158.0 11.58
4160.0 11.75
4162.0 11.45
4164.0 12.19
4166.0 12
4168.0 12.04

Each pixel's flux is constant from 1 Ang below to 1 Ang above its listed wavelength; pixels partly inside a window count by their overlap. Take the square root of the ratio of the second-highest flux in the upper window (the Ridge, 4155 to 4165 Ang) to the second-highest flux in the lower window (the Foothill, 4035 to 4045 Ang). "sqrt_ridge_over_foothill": 1.03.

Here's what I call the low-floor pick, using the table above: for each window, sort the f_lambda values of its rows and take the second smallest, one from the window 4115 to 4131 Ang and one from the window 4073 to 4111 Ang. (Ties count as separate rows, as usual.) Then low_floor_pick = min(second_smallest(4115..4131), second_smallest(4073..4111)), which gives 8.5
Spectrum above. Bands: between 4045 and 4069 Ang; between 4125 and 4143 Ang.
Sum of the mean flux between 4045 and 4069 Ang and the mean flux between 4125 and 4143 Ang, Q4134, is 21.8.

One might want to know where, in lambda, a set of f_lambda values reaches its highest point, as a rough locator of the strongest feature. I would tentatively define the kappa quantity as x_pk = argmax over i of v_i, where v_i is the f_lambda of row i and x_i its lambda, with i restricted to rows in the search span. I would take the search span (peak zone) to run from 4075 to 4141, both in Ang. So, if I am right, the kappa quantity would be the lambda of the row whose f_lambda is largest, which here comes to 4116.0 Ang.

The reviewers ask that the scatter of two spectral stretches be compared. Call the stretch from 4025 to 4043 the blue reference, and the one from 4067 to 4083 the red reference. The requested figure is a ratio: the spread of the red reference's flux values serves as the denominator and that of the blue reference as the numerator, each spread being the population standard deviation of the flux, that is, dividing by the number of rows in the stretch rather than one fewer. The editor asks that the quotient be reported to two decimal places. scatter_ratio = 0.52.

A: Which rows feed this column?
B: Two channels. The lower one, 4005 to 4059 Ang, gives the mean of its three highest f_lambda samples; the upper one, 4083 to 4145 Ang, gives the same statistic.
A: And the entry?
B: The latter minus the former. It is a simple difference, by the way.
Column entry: 0.5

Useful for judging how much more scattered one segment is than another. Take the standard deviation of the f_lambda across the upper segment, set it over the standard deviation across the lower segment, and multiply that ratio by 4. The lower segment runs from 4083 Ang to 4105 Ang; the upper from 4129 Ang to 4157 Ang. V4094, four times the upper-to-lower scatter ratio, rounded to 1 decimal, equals 1.5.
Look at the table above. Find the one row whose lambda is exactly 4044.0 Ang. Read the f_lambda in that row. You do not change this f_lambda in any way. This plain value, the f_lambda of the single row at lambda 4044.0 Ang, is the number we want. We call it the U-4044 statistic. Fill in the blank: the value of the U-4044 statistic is 10.38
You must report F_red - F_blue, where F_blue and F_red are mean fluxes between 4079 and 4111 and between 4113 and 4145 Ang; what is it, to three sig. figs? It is 1.04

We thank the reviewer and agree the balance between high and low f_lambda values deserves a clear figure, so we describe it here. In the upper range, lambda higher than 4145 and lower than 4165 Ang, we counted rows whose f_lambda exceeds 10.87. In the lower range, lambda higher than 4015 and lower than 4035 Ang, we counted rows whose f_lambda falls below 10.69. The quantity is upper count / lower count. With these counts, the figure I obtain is 3.0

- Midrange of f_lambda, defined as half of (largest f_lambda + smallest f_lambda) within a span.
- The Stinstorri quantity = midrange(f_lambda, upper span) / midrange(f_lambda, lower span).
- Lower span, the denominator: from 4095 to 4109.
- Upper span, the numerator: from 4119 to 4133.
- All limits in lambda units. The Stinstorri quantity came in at 1.29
